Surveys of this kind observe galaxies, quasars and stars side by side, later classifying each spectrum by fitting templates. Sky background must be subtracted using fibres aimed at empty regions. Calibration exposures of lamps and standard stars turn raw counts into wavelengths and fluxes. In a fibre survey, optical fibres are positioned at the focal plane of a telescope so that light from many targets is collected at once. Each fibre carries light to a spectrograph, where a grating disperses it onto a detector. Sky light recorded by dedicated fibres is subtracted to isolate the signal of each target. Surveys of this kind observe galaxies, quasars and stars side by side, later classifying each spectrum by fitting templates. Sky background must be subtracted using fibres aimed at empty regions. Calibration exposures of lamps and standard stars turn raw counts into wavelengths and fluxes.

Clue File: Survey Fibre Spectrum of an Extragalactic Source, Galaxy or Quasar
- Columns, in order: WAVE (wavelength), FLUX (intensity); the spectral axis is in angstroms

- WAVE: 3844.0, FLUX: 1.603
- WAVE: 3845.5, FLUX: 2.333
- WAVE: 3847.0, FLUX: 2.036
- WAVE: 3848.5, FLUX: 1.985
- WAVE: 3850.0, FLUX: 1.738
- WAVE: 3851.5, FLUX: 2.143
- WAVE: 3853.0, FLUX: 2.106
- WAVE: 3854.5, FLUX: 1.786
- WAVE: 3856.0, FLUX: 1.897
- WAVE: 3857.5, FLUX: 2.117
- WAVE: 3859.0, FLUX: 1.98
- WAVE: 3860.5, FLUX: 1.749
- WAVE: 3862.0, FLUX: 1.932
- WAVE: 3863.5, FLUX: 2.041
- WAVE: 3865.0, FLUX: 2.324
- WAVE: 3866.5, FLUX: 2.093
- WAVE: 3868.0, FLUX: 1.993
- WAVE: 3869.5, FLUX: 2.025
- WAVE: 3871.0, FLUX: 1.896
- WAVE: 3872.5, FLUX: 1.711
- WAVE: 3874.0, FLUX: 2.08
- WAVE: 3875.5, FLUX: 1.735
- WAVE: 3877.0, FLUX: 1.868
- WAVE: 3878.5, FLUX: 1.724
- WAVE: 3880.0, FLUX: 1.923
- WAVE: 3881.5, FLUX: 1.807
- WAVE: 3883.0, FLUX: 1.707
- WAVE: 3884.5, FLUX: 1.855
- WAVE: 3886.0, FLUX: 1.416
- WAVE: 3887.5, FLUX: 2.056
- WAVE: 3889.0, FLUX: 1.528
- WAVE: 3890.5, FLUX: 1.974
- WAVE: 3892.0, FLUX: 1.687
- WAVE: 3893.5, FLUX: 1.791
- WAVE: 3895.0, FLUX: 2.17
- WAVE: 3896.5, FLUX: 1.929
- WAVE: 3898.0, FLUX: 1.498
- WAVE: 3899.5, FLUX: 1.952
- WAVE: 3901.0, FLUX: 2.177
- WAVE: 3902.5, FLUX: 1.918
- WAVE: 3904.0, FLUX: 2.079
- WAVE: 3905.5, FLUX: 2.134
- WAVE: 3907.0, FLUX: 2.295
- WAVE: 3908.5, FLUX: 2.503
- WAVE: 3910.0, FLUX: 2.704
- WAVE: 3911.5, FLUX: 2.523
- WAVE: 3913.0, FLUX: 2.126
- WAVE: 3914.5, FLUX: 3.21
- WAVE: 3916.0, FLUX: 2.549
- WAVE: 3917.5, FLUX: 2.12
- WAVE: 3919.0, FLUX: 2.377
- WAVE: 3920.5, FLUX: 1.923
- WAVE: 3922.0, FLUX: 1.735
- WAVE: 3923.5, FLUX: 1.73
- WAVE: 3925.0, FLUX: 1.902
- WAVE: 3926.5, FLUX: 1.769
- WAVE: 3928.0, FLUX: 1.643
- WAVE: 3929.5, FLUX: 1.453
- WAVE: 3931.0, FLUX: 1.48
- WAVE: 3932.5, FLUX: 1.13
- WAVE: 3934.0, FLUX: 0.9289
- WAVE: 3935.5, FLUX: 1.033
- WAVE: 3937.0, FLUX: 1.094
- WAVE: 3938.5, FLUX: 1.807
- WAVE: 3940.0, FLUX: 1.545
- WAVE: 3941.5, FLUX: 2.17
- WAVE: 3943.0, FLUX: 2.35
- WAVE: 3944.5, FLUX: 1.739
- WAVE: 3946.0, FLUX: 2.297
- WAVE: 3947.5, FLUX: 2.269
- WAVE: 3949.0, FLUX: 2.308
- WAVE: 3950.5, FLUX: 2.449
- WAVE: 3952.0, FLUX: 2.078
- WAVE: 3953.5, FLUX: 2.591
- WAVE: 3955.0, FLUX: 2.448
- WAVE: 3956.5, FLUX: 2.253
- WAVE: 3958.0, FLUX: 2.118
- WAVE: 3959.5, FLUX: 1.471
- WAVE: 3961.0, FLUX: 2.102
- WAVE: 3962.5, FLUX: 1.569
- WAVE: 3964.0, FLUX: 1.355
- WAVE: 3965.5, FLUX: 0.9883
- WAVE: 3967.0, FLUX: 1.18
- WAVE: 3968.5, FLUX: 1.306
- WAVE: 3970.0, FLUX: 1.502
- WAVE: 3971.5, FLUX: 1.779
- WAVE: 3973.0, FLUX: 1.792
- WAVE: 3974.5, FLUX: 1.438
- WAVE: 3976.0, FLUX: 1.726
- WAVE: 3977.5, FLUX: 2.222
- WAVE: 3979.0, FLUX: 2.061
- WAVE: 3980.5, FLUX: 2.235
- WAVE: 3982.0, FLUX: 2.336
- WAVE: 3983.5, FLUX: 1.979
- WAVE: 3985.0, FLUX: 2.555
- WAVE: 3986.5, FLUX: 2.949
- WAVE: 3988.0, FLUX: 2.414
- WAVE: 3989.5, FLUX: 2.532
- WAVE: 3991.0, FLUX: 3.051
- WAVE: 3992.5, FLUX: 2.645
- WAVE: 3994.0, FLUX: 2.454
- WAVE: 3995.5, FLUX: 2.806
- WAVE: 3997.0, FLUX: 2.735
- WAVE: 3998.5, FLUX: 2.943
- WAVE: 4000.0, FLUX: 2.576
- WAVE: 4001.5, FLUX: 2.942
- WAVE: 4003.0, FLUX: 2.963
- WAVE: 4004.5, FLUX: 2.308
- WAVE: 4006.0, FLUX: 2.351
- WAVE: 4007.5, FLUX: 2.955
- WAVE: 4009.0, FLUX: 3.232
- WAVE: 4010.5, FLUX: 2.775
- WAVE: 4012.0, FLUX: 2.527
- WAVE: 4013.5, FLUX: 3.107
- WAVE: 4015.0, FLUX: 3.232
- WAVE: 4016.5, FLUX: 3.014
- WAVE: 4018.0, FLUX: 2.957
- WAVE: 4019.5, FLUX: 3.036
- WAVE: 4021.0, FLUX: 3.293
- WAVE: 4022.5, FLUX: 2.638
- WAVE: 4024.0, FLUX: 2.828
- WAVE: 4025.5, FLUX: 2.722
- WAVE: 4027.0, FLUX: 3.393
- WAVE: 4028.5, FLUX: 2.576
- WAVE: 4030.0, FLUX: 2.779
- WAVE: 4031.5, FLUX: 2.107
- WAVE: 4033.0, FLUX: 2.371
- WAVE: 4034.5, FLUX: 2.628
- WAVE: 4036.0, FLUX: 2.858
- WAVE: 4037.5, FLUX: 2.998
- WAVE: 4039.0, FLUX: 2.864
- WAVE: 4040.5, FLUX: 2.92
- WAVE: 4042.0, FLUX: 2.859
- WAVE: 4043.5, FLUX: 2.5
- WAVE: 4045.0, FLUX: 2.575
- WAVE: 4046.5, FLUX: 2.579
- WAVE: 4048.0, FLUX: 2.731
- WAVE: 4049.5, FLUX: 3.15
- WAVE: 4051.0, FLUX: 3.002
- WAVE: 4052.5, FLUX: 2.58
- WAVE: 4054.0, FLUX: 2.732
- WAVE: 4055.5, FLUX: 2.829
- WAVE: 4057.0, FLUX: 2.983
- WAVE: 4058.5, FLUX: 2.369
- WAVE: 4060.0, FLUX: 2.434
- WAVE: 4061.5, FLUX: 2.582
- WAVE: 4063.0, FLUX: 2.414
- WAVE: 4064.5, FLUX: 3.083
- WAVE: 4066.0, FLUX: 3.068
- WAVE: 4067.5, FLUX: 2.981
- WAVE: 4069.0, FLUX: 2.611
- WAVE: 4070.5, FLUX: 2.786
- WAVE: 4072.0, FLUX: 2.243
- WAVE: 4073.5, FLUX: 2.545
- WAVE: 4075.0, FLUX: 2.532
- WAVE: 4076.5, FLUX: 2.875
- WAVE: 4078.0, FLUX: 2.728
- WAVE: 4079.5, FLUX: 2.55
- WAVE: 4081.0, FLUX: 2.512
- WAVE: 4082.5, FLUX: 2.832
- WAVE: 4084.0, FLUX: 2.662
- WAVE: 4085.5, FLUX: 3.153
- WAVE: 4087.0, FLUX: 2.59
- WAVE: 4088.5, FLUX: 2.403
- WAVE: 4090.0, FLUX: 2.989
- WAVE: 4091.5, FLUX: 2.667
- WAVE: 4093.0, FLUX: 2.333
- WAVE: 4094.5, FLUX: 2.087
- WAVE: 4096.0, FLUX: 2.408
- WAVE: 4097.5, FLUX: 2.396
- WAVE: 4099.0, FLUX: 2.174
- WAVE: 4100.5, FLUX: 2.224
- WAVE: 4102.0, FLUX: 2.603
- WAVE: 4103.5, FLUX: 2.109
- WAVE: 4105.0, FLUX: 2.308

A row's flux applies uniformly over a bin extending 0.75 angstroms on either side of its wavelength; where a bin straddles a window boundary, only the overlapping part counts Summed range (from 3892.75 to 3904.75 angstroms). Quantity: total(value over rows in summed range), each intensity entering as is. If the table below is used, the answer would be 15.5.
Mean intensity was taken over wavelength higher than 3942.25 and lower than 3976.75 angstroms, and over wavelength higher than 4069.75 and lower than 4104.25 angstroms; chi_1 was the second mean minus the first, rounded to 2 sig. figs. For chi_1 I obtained 0.66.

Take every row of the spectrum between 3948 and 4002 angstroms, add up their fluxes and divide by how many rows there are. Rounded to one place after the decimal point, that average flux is 2.2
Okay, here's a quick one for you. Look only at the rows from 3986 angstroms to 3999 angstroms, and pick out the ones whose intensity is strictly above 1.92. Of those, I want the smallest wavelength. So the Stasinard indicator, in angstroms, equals 3986.5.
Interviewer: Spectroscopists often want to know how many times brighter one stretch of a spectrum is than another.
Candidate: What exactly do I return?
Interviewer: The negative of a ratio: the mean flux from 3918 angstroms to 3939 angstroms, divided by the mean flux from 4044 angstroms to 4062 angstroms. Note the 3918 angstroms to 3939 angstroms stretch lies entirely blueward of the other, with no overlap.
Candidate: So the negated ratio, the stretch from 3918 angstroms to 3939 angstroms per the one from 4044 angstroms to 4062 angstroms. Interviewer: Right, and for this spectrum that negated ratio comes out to -0.58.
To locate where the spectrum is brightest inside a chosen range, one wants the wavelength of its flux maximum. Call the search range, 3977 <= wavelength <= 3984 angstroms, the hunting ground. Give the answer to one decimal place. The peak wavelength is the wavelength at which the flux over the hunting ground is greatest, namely 3982.0 angstroms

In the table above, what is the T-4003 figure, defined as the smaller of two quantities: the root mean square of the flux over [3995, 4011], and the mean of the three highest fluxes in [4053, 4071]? 2.79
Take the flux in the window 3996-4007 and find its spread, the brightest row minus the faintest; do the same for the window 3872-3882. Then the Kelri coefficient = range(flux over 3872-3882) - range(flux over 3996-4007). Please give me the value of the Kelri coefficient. -0.3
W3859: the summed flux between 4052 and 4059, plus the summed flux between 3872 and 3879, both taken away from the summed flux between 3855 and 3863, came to -12.9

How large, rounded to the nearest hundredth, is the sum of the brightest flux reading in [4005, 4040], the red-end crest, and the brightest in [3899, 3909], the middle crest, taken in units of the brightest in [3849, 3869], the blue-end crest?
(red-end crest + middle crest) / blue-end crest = 2.54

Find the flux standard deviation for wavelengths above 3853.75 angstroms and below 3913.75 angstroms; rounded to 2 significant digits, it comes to 0.27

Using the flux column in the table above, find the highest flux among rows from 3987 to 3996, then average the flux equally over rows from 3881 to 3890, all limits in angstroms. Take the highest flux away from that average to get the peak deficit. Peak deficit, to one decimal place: -1.3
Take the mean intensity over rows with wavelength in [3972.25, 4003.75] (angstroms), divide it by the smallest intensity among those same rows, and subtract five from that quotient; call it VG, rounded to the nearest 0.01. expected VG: -3.30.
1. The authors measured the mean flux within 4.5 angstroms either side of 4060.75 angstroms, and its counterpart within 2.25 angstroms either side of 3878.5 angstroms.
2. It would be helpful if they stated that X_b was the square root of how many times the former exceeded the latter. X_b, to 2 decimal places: 1.20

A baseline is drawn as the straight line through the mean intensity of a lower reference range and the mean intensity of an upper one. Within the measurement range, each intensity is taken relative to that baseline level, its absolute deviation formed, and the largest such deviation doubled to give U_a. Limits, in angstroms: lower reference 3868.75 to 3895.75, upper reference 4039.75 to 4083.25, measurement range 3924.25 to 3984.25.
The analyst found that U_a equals 2.50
